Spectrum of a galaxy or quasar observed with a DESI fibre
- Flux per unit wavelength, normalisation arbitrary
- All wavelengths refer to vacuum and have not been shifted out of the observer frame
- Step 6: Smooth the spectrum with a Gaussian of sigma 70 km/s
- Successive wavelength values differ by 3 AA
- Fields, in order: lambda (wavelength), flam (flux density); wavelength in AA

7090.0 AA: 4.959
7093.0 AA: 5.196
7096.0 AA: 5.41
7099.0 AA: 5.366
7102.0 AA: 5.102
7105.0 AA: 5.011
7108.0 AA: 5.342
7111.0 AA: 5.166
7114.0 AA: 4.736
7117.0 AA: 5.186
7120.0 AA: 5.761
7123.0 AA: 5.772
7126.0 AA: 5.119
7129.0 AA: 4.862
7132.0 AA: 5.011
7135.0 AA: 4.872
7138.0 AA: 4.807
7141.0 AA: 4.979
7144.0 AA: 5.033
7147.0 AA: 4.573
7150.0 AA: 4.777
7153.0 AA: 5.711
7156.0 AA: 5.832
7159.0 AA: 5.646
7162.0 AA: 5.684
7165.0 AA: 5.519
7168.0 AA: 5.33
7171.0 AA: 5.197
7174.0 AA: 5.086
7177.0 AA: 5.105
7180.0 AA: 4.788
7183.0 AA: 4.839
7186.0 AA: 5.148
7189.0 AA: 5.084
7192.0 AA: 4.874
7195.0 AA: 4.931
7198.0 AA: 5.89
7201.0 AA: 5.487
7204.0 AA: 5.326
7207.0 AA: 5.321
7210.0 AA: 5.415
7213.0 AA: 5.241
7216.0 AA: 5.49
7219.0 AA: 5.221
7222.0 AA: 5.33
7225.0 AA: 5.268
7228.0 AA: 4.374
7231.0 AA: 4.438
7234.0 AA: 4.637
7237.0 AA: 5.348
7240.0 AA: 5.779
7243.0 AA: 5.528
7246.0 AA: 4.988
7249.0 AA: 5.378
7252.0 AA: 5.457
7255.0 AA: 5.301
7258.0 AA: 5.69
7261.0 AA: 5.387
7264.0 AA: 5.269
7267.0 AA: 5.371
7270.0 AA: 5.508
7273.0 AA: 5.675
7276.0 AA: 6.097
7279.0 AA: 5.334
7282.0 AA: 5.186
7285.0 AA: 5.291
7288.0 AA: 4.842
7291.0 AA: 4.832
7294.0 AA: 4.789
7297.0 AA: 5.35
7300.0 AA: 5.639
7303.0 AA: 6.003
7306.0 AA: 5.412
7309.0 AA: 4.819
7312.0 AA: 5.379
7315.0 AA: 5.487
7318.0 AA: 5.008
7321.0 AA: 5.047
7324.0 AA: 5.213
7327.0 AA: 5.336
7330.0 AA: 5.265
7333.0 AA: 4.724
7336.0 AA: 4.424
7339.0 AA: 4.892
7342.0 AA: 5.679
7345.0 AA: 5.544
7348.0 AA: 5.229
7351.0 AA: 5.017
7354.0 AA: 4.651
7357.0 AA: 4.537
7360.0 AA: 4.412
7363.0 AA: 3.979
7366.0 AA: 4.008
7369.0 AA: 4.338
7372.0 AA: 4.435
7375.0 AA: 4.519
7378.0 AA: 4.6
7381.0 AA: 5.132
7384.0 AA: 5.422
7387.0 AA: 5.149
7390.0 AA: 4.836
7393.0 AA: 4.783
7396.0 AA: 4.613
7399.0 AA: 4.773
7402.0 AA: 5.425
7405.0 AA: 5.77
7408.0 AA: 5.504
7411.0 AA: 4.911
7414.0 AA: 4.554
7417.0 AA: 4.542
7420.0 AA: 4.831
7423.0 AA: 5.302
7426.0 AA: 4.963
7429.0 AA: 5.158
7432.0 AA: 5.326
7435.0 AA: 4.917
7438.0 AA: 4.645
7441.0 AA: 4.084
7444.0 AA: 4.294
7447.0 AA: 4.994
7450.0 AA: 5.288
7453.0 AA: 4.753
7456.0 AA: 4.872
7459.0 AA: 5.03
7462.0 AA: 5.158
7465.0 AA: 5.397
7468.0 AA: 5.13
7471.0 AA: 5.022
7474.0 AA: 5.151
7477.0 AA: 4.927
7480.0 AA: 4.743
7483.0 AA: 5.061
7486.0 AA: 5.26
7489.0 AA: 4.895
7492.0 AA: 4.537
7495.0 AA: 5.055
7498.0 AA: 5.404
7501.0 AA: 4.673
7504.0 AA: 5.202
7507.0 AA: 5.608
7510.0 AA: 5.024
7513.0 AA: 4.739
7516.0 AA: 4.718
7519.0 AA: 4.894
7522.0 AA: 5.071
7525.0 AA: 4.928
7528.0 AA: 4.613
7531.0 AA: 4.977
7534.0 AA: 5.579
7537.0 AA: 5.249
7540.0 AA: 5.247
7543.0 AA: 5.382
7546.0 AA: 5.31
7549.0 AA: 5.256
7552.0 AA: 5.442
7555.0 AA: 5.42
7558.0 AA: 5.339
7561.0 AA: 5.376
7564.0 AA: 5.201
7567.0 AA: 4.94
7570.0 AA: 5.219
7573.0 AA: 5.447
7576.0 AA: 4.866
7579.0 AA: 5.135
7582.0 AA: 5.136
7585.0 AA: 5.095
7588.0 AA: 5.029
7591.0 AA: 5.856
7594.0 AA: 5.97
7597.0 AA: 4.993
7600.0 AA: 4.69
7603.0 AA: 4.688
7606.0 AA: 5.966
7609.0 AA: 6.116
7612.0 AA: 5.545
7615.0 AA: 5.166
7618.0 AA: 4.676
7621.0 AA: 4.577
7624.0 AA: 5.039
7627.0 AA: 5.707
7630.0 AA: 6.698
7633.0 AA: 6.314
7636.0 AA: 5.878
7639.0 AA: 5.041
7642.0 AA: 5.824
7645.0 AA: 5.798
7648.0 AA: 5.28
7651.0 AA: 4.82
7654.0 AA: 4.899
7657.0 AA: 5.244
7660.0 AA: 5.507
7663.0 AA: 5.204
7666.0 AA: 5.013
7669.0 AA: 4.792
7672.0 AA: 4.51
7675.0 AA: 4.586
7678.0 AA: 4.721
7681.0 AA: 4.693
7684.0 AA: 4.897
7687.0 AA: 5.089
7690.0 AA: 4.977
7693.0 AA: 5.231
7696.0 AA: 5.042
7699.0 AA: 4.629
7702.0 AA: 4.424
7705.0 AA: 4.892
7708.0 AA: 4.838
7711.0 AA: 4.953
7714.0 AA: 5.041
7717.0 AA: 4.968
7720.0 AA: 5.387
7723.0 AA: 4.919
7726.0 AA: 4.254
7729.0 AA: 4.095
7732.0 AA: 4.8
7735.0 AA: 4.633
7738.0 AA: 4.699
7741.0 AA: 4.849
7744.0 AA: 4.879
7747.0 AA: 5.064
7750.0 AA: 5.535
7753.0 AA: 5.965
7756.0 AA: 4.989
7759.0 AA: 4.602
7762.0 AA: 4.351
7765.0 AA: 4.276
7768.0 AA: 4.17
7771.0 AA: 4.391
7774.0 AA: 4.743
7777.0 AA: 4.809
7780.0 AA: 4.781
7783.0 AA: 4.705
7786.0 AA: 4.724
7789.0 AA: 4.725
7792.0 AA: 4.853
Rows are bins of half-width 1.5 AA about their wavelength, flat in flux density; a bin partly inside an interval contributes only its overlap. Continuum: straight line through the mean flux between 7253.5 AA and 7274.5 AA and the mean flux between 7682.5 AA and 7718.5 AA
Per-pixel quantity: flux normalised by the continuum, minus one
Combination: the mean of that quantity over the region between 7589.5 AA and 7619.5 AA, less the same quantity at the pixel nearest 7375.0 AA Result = 0.22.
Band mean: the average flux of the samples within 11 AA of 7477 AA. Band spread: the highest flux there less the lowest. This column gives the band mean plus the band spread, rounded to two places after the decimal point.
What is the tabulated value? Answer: 5.56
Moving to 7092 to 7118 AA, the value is 5.84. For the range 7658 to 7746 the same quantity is 6.26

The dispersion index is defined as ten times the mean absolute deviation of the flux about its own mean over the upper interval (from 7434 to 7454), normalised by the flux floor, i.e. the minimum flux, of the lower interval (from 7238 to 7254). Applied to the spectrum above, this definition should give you 0.64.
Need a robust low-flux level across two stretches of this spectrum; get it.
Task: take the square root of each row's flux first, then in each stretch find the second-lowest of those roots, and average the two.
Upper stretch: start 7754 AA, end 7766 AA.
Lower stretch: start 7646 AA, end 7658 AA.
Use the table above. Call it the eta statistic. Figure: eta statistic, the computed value 2.15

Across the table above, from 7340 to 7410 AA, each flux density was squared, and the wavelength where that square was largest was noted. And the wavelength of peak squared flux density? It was 7405.0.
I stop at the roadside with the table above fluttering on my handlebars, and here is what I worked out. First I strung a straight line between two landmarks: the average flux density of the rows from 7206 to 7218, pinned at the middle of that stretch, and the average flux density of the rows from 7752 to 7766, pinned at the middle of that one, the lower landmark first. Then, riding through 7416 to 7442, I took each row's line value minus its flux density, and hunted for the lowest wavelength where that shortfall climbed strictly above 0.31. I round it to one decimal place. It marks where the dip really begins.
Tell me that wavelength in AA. 7417.0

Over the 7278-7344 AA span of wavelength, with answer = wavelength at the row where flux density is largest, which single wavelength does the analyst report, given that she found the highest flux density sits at 7303.0 AA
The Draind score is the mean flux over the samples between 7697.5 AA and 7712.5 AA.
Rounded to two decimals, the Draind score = 4.75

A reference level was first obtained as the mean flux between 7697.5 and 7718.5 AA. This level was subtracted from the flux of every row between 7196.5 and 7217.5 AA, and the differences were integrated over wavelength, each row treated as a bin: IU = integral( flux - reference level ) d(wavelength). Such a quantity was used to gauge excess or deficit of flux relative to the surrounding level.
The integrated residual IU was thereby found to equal 13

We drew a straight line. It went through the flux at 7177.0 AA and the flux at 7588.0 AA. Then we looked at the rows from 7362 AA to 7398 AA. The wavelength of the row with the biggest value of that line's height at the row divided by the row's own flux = 7363.0 AA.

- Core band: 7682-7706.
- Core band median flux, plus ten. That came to 14.9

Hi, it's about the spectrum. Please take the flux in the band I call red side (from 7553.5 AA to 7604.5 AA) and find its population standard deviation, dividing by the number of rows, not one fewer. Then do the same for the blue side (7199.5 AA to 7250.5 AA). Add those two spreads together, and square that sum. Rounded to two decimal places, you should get 0.51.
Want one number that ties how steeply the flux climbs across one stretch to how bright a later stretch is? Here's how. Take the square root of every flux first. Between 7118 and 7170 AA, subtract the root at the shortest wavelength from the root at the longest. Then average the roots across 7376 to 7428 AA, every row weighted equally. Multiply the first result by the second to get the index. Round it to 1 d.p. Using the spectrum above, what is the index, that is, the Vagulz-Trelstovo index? -0.2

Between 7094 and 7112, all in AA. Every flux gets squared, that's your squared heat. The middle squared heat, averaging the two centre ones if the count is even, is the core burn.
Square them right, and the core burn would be 27.6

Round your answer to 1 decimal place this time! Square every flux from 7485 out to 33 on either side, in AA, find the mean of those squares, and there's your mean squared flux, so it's 25.2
